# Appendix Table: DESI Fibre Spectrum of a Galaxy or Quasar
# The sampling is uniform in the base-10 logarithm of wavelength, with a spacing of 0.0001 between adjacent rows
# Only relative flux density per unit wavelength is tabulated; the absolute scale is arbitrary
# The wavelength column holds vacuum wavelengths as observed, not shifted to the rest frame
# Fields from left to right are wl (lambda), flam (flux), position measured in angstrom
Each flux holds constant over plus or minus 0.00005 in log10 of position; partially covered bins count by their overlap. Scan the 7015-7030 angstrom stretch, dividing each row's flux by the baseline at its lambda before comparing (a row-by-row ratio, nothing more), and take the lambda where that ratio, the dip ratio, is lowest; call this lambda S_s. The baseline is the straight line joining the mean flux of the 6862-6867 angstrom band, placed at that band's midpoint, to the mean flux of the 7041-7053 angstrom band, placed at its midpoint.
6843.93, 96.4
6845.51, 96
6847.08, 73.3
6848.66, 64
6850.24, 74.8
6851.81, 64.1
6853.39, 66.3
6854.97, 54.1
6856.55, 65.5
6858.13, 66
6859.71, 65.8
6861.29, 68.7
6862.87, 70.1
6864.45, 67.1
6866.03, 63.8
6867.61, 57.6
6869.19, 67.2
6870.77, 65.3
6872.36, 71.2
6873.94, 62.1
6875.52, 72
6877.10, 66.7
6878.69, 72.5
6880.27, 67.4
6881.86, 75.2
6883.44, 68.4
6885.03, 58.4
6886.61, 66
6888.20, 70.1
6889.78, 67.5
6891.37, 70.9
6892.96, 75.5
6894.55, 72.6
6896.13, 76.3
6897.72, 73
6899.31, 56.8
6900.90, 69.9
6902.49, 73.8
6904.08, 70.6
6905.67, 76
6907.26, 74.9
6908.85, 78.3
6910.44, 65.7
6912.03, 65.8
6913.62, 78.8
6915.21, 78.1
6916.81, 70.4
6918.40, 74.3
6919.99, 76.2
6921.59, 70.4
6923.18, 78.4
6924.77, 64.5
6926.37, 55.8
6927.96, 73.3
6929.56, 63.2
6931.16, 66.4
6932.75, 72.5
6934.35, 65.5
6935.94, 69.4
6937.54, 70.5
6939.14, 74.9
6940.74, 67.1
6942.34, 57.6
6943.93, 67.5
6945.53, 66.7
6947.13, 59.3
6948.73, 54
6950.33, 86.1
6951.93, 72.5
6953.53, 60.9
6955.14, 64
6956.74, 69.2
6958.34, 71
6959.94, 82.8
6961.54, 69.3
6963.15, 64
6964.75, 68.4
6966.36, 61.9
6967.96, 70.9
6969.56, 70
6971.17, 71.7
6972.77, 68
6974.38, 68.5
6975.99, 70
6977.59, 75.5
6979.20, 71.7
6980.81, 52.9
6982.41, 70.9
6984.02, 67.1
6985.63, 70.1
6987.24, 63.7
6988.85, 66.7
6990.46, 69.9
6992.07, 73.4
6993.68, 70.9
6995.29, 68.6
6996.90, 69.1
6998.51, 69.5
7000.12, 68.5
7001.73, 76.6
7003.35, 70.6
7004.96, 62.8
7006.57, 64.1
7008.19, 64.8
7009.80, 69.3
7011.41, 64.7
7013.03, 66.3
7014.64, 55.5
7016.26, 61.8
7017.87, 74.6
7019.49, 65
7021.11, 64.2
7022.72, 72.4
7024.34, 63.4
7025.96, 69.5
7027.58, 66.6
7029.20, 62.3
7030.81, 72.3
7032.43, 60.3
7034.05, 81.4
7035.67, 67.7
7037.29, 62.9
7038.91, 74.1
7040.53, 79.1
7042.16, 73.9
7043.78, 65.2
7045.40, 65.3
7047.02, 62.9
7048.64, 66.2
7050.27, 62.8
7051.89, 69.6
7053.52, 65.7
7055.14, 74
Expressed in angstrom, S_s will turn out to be 7016.26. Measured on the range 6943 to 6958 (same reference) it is 6948.73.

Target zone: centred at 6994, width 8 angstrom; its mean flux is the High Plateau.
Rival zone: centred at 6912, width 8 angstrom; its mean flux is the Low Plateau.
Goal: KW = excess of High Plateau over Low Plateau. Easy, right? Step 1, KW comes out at -3.0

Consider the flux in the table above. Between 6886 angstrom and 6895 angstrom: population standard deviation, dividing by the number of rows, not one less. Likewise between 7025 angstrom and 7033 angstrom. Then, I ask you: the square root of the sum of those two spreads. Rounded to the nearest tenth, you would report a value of 2.8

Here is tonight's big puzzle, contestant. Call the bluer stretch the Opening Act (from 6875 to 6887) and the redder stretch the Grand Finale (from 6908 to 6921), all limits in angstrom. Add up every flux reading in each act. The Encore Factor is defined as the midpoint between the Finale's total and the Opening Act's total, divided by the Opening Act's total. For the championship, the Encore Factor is 1.04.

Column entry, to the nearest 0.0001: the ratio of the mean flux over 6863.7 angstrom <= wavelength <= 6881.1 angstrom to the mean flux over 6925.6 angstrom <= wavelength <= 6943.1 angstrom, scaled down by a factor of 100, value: 0.0100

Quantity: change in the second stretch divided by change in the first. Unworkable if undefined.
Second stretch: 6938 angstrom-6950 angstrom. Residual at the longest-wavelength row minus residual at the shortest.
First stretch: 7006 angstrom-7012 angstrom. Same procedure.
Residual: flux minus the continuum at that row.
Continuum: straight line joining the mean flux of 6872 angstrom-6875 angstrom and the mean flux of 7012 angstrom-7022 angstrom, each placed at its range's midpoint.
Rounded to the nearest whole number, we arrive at -31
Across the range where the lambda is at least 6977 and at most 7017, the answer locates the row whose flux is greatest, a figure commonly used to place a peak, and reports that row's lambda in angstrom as 7001.73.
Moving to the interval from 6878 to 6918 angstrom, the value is 6913.62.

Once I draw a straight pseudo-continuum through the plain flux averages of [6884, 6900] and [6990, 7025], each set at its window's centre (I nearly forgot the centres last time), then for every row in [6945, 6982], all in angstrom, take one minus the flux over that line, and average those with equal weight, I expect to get -0.004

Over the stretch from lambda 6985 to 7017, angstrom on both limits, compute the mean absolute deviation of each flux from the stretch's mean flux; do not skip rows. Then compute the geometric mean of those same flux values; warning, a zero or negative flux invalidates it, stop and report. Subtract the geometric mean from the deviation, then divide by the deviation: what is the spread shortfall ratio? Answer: -18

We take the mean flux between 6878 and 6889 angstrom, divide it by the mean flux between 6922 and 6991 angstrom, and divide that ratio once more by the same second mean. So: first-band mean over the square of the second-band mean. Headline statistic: 0.0148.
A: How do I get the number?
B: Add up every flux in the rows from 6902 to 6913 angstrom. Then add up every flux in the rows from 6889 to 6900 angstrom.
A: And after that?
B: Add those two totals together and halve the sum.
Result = 499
